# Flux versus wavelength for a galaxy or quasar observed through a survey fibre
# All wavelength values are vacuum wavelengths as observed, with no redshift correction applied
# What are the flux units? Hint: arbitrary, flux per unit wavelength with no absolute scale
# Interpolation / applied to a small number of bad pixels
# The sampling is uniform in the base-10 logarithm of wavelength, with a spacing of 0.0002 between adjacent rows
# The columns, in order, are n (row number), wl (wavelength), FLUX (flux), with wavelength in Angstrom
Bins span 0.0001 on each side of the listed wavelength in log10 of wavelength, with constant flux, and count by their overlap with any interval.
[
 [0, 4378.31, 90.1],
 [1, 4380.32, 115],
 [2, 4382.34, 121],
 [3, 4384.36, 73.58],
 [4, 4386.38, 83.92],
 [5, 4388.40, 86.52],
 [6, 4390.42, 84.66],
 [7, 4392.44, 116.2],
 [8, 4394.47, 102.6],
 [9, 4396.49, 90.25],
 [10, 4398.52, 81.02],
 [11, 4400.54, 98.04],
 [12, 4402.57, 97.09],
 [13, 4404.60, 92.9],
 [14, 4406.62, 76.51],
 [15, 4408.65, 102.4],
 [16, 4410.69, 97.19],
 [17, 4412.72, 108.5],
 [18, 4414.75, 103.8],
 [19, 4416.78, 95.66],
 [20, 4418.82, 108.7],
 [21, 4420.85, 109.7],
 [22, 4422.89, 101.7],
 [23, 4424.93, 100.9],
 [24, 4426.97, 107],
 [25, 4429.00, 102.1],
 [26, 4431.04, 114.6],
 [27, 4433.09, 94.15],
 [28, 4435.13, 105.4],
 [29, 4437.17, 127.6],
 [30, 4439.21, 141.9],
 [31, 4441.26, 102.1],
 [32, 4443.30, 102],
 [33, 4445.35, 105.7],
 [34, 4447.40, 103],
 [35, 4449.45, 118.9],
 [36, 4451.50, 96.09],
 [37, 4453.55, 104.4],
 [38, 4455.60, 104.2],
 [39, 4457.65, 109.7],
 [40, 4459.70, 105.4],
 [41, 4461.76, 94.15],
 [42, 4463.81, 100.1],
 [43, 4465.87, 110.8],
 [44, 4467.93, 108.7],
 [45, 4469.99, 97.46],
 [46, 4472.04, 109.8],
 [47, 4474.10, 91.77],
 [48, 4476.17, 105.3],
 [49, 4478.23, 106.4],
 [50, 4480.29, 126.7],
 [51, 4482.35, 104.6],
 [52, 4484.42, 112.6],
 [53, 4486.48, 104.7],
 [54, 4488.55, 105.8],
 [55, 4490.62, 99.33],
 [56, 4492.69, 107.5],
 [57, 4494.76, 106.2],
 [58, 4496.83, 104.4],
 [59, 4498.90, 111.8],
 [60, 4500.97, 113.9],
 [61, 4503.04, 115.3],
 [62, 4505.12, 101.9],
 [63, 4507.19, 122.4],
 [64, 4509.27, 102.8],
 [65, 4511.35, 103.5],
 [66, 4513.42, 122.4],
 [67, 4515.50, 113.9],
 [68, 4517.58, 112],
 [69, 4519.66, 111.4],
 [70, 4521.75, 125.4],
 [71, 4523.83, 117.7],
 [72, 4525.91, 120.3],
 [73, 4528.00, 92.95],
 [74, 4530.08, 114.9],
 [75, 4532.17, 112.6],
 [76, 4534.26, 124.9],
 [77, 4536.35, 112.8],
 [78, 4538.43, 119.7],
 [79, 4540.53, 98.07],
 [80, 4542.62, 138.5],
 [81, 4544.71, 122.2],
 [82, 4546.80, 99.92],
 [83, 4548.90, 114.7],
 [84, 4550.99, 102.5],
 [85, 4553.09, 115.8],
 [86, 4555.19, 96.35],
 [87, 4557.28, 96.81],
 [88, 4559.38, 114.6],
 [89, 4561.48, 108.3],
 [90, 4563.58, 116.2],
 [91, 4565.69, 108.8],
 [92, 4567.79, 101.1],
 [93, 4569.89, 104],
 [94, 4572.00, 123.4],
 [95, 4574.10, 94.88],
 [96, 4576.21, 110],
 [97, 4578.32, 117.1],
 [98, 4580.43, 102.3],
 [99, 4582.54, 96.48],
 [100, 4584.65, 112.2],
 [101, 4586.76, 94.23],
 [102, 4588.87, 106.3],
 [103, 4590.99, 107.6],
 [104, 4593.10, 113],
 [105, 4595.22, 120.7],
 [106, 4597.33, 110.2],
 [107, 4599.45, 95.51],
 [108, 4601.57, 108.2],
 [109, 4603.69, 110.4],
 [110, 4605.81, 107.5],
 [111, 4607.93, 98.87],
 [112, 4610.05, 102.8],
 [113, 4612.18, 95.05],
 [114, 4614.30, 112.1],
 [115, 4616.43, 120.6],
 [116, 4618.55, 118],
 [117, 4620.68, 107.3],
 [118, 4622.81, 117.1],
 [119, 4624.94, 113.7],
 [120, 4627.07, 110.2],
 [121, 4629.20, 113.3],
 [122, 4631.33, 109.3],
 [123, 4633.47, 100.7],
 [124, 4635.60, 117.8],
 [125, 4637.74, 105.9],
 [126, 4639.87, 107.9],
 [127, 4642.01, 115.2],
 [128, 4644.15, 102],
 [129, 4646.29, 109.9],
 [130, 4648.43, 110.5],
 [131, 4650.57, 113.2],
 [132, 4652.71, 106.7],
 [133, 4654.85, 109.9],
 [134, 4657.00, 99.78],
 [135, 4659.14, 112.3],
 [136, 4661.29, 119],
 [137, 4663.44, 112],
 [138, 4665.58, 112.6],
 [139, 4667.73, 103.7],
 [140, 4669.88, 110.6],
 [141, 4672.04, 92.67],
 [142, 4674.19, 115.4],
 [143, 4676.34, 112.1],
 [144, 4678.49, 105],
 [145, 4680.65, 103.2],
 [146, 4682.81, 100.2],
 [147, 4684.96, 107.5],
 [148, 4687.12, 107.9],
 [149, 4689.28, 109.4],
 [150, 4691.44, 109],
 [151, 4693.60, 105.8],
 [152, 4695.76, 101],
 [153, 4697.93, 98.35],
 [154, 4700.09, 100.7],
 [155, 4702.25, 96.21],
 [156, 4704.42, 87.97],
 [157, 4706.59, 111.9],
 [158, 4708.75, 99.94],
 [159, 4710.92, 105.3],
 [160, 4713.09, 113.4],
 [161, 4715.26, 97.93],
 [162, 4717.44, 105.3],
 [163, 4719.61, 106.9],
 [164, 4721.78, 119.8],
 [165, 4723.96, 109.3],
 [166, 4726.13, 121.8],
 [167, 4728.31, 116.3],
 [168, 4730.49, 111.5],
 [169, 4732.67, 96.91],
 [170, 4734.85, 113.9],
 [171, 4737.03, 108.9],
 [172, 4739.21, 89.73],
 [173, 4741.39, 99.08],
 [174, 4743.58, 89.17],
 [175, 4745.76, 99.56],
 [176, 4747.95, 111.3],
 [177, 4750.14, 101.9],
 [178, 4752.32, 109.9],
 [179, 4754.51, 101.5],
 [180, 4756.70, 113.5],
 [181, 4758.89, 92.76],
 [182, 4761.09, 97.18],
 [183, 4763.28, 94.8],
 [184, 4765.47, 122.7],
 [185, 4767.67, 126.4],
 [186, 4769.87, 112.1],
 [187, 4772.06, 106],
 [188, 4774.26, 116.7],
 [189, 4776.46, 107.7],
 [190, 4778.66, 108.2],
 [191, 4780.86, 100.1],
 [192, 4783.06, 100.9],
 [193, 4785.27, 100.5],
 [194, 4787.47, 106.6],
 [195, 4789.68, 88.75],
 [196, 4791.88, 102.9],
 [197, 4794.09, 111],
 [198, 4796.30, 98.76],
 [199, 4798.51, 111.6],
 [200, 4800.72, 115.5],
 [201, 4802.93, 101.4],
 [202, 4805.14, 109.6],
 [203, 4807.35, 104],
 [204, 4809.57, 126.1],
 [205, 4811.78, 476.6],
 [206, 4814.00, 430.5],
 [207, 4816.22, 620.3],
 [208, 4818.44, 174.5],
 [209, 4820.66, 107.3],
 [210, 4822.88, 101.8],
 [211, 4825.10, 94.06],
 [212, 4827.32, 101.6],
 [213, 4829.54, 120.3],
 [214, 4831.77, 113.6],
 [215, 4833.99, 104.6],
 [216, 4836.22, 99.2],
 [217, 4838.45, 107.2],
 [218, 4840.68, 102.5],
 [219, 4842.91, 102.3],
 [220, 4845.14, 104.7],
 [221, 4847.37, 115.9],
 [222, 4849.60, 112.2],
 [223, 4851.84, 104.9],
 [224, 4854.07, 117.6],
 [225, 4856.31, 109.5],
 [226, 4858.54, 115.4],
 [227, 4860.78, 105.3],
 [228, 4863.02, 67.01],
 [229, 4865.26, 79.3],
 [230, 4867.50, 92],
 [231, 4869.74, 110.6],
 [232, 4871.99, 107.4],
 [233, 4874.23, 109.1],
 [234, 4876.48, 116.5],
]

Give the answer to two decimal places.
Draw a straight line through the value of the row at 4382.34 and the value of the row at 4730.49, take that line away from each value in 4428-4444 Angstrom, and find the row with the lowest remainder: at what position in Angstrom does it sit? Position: 4433.09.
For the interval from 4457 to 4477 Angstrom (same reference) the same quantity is 4474.10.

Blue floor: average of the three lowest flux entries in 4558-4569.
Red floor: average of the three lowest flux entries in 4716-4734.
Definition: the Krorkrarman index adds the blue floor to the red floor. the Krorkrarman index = 209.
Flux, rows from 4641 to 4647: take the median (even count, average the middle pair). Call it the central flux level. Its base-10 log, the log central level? 2.04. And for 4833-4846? 2.02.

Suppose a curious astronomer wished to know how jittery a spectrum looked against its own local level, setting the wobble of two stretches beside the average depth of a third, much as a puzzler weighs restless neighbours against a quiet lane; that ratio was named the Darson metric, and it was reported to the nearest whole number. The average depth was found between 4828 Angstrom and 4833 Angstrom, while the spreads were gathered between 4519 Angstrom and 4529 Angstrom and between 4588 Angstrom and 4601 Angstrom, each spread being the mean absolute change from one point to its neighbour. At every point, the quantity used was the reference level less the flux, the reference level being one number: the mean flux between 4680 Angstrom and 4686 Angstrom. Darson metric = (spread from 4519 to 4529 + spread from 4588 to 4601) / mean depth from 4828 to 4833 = -2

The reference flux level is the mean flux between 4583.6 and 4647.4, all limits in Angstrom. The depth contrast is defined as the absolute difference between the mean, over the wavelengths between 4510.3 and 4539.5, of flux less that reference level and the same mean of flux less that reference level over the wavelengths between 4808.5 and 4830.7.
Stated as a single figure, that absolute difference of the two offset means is 121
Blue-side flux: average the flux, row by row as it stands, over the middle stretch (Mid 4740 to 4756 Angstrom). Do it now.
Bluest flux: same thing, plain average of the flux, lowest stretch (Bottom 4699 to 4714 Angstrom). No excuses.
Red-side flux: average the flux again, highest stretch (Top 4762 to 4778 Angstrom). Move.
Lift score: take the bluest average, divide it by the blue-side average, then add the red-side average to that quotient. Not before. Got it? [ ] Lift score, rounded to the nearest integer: 113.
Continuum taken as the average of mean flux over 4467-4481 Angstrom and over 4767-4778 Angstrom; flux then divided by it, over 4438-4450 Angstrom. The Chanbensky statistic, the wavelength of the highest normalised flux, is 4439.21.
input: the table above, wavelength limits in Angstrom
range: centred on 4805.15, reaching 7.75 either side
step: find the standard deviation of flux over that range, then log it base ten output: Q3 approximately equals 2.1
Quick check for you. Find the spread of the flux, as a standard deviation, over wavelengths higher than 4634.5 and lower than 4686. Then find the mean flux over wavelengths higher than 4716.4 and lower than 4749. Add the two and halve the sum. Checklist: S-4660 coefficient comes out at 56.4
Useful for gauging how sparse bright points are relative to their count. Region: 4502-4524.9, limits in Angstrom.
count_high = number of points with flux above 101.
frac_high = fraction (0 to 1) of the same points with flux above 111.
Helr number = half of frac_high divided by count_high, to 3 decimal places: 0.033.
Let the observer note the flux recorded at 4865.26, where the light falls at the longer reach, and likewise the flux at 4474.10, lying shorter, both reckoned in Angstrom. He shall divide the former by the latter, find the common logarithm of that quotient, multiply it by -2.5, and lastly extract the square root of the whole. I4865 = 0.40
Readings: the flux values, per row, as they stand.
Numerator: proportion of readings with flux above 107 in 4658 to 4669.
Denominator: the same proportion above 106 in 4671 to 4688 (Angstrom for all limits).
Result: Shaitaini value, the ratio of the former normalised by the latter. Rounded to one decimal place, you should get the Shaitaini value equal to 1.6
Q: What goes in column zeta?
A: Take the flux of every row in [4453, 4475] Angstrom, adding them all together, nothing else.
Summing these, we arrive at 1136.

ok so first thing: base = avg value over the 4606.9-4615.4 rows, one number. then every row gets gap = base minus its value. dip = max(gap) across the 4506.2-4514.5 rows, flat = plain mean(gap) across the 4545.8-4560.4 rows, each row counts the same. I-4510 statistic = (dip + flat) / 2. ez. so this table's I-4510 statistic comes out -2.1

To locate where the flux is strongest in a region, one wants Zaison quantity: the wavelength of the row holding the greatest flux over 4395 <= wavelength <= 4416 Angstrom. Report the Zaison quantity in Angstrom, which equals 4412.72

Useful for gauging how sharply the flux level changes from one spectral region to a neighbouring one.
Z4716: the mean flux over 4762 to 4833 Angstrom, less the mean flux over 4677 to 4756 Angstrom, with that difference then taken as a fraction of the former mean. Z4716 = 0.29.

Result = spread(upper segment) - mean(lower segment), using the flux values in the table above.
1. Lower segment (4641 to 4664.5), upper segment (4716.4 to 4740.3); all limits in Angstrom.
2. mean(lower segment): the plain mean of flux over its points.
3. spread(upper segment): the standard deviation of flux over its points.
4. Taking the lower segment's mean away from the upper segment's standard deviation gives -101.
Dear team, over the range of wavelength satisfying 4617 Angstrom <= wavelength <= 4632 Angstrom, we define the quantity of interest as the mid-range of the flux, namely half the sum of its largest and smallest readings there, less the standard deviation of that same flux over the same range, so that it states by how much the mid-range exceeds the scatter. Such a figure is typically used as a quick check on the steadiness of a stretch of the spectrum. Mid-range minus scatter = 109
